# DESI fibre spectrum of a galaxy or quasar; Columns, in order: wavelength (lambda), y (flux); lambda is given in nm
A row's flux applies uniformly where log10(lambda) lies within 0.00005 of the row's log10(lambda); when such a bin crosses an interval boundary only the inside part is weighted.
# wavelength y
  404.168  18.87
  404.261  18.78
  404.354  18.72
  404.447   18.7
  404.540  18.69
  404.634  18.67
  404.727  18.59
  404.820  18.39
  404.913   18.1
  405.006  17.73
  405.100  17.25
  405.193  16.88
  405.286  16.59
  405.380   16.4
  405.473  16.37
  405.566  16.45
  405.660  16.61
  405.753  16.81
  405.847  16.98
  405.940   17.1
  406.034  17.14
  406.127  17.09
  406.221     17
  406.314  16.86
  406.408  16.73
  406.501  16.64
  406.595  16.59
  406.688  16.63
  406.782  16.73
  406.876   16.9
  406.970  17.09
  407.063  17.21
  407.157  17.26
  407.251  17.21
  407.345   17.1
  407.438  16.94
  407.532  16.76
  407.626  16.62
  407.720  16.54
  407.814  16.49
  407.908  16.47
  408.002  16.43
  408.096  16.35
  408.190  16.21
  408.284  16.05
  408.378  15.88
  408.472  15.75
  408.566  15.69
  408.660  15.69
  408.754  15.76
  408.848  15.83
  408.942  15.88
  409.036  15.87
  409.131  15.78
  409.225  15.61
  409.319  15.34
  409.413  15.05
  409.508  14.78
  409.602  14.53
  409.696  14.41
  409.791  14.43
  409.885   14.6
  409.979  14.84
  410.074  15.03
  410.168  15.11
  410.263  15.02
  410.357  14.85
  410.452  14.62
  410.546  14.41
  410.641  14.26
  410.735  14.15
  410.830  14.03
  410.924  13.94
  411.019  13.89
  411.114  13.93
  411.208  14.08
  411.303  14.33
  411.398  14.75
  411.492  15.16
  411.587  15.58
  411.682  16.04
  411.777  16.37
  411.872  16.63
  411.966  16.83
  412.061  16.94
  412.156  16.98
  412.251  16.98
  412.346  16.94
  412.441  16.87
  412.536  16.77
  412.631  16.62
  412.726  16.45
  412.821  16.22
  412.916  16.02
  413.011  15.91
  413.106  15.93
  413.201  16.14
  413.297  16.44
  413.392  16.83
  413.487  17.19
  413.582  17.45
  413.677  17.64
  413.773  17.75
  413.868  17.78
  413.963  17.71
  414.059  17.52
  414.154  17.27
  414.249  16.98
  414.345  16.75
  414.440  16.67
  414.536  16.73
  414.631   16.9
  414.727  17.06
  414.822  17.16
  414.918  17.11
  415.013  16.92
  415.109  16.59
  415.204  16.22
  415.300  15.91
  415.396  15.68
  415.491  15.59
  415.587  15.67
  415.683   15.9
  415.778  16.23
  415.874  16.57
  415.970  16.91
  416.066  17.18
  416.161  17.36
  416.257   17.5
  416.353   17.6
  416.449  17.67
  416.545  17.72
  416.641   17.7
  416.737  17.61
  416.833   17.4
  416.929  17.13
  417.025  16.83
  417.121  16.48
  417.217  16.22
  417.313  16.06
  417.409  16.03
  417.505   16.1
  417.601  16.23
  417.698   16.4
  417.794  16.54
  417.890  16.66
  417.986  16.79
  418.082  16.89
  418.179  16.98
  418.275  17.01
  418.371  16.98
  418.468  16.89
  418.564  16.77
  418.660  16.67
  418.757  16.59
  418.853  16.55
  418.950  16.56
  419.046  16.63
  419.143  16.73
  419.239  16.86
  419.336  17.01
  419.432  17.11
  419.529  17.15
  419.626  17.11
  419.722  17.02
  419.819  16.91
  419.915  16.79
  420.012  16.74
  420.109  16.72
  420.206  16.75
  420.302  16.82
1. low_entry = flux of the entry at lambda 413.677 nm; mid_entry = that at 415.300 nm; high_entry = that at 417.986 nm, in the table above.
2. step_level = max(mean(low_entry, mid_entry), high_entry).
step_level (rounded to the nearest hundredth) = 16.79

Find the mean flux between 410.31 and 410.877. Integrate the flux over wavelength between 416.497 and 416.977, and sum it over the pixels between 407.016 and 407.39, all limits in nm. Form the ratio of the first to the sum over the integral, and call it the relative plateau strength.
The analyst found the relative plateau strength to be 1.8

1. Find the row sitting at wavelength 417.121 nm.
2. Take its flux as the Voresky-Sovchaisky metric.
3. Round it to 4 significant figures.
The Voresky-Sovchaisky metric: 16.48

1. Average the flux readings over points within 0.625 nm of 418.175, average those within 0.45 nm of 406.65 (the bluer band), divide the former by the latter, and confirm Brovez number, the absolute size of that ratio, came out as 0.99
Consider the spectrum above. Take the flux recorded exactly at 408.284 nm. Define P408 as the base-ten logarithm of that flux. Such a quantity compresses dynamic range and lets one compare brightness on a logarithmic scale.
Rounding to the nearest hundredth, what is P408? 1.21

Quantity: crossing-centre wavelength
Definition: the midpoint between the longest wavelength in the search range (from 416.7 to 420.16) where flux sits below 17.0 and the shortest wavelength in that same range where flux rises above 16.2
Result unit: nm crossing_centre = 418.42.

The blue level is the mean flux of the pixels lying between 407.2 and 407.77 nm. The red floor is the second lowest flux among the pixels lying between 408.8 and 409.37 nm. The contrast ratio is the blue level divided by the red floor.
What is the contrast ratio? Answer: 1.08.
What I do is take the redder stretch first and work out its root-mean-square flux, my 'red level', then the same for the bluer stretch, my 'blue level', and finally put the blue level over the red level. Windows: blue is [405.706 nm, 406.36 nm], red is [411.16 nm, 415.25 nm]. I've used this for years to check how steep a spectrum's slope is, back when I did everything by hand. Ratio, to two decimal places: 1.02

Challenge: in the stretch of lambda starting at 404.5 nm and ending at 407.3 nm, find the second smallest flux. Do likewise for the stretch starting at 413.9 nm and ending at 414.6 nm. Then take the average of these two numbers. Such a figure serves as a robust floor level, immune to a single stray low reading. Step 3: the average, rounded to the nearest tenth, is 16.6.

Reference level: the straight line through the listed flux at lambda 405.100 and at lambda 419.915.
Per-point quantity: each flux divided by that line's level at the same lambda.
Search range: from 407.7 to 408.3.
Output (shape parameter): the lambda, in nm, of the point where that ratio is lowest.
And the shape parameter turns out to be 408.284 nm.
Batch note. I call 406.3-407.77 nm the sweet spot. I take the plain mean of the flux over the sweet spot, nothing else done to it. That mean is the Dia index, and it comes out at 16.9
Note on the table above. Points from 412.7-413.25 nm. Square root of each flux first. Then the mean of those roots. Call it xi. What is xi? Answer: 4.01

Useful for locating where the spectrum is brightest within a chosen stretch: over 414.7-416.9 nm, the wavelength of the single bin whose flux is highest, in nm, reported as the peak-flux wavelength 416.545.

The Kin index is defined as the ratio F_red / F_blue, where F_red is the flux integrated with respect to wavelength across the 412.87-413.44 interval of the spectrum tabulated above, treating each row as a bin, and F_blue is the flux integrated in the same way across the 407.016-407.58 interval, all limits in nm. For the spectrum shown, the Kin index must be 0.96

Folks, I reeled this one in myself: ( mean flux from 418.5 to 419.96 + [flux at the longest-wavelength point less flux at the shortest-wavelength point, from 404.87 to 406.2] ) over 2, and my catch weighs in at 7.9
